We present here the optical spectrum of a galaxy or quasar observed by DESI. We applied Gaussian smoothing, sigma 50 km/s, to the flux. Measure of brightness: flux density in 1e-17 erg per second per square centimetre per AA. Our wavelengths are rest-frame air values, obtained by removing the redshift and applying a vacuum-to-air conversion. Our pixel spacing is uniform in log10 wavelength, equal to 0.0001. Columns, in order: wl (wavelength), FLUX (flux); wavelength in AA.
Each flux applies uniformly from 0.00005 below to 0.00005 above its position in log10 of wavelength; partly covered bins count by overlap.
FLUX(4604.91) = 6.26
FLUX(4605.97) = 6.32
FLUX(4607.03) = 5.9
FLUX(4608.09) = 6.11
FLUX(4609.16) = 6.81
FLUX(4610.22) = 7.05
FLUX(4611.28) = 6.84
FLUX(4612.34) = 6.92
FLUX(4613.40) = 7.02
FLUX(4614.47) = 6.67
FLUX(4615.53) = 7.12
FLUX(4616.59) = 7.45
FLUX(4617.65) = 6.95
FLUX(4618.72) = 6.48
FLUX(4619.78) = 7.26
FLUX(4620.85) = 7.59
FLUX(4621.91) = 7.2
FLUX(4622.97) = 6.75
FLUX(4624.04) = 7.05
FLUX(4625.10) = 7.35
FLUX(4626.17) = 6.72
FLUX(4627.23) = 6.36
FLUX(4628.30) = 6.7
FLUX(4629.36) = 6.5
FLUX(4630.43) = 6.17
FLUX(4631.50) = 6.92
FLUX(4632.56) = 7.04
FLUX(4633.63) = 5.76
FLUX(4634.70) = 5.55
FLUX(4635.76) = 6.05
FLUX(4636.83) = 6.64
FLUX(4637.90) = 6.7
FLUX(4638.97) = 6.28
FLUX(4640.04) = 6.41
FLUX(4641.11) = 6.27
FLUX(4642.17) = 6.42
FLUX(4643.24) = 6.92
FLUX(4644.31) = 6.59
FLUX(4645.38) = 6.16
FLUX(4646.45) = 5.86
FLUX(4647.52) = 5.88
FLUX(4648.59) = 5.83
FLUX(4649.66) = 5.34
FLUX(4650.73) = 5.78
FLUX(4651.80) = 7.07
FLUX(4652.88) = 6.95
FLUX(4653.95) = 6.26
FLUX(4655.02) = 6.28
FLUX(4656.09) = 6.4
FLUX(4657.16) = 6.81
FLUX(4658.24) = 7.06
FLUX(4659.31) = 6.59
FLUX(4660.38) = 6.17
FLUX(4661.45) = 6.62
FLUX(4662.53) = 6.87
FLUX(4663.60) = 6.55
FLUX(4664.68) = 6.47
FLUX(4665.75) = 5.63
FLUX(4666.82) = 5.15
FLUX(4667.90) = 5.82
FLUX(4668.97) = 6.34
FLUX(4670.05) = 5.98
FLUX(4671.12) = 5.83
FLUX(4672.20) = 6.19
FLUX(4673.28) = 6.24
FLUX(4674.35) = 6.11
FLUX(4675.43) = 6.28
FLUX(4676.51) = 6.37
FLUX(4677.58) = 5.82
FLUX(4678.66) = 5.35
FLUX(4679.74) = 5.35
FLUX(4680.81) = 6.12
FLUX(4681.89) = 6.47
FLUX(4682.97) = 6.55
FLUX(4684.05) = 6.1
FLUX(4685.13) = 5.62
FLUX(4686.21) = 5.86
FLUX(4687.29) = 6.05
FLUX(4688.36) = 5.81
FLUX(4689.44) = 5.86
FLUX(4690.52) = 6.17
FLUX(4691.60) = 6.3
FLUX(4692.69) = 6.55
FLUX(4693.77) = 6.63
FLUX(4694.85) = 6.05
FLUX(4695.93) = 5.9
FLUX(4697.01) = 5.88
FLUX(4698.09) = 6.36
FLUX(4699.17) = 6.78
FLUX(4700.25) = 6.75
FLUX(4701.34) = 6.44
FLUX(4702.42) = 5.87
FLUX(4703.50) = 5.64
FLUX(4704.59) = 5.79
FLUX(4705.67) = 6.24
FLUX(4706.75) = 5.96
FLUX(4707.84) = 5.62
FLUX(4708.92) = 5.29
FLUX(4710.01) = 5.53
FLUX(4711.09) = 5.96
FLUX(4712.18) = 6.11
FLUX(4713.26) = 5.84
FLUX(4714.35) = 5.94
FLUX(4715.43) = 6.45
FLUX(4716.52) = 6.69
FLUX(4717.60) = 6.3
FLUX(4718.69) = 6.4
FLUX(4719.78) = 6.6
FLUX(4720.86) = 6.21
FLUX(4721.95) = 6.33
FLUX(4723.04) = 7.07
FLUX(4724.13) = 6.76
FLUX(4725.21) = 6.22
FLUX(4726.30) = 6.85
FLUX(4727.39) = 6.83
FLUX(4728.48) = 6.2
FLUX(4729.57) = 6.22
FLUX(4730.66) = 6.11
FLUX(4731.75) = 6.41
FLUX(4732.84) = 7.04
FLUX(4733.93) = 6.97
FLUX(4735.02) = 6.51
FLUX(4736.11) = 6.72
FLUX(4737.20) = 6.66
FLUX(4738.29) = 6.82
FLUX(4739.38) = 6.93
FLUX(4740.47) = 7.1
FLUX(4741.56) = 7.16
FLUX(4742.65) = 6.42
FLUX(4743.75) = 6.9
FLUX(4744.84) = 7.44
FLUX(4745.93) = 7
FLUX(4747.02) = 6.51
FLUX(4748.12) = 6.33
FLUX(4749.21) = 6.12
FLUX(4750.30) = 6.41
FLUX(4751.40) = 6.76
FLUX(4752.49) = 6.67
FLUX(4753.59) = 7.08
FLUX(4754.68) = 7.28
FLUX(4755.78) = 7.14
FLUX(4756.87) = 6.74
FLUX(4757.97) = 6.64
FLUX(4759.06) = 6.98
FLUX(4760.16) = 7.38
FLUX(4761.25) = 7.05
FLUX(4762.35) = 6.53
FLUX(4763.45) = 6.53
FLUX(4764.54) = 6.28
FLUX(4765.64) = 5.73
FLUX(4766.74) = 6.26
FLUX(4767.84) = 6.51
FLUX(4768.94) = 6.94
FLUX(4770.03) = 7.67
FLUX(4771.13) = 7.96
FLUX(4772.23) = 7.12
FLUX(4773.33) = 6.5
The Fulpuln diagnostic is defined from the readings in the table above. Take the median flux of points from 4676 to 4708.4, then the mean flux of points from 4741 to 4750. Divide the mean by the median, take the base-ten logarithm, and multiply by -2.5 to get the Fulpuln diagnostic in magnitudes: -0.116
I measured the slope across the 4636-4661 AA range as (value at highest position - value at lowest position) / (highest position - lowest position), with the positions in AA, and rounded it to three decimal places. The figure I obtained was -0.020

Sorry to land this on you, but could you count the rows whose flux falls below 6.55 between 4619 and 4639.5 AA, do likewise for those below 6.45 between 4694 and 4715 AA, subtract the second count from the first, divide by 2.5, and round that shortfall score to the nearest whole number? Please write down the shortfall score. -4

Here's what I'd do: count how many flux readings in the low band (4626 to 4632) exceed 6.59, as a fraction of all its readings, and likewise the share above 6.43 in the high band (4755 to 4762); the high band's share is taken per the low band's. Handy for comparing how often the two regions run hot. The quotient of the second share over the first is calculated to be 2.0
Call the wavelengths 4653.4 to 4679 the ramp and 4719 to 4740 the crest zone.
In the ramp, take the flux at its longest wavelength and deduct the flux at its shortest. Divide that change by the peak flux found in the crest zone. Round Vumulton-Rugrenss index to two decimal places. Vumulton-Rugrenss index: -0.13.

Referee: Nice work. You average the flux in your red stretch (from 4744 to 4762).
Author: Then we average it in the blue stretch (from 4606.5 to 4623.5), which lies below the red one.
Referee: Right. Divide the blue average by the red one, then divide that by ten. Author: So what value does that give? 0.101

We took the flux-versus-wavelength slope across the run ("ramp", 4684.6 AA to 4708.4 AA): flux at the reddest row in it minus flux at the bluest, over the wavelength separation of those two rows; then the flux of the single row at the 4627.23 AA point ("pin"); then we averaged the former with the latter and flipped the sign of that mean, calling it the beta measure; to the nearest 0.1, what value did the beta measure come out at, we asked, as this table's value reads -3.2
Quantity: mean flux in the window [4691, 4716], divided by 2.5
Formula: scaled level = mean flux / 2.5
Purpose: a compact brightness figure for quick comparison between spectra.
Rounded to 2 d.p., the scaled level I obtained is 2.43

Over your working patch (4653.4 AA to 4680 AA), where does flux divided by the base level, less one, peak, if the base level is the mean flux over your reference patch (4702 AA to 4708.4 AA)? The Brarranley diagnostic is 4658.24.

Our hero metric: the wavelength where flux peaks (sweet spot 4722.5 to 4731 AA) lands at 4723.04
